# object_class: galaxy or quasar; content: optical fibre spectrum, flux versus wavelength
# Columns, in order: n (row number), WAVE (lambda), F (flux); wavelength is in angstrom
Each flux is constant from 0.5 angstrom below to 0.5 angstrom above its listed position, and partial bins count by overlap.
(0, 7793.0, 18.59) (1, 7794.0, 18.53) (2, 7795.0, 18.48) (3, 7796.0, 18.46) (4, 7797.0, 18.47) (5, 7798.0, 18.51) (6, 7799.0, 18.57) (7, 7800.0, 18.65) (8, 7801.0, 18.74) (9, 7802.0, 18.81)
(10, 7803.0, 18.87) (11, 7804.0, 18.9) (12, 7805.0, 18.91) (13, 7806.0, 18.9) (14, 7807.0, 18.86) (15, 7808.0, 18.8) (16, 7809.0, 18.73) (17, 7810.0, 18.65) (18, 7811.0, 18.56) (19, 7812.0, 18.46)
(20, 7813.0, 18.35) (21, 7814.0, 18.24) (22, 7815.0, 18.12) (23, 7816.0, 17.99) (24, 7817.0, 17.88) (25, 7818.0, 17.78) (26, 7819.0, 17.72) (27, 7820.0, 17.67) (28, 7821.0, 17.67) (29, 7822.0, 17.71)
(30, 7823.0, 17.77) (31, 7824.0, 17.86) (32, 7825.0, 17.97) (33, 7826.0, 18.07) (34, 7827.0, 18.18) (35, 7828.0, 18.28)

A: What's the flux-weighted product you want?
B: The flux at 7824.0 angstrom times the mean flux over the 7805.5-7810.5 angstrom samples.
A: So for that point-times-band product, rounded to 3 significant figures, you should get 336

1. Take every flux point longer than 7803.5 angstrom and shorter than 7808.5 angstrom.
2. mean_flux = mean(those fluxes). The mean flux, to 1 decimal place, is 18.9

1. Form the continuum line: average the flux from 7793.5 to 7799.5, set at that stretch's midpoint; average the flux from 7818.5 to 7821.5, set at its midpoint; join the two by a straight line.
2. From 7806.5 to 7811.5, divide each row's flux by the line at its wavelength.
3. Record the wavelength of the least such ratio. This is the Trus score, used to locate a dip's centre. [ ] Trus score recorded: 7811.0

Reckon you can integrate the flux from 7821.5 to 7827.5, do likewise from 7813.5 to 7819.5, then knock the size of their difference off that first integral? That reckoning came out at 107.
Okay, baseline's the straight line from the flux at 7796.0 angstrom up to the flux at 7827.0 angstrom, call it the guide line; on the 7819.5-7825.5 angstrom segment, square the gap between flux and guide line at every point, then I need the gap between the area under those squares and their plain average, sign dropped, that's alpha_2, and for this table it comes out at 1.07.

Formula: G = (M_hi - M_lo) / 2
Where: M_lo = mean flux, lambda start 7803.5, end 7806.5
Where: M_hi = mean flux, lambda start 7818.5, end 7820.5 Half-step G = -0.6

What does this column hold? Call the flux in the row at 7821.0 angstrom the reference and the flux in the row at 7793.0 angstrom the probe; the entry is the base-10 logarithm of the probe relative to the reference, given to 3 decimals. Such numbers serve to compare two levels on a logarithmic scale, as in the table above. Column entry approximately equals 0.022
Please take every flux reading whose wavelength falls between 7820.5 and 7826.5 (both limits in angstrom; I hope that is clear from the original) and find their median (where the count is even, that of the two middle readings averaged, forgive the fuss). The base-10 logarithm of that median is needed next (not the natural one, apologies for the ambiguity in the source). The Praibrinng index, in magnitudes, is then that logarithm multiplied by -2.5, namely -3.13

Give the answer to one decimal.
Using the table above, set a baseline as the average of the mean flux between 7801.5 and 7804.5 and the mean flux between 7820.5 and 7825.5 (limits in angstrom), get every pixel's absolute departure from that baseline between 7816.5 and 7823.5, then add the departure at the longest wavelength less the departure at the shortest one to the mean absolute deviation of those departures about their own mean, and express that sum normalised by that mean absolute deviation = 2.9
